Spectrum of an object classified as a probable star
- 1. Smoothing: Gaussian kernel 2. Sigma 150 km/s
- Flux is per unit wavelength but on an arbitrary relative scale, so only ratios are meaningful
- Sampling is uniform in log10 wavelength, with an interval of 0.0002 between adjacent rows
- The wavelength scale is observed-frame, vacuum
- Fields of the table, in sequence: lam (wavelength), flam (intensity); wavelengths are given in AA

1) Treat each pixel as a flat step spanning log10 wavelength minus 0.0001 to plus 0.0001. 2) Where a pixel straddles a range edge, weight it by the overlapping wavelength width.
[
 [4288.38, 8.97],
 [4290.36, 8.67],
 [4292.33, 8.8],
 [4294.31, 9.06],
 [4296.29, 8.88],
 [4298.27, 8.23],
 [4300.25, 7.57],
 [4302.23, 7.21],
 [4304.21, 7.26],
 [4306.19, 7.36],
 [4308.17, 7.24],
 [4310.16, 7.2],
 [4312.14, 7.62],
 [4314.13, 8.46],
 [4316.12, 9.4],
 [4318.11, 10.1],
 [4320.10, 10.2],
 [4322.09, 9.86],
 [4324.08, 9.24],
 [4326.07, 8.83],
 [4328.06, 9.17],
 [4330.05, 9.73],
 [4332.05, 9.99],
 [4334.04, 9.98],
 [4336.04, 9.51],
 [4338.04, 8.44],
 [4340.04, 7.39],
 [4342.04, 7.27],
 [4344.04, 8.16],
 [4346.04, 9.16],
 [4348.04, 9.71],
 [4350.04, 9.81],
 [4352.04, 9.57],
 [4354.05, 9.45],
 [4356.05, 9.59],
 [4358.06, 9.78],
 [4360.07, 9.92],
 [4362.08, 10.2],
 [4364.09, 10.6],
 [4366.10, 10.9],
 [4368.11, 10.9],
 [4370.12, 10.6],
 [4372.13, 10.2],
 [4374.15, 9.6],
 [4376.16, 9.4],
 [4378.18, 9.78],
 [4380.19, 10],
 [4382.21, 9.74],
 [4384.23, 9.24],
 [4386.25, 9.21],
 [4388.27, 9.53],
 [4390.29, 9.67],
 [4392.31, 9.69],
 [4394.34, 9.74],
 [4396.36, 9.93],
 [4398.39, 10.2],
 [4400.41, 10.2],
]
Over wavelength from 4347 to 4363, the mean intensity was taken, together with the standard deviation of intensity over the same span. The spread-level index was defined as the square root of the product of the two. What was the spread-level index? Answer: 1.5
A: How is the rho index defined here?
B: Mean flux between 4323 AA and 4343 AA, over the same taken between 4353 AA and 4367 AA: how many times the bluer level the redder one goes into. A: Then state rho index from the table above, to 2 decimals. 0.89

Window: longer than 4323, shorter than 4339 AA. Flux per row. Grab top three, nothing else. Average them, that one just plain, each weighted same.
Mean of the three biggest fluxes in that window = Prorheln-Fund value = 9.9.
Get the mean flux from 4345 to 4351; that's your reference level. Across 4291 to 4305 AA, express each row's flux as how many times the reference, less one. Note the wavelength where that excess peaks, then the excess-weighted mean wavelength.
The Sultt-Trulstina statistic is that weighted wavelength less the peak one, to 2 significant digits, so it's 5.9 AA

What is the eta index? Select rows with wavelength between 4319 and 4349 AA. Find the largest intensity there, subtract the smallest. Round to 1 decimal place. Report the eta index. 2.9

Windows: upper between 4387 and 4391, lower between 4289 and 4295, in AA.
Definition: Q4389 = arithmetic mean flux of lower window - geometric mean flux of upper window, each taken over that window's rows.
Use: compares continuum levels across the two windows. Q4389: -0.8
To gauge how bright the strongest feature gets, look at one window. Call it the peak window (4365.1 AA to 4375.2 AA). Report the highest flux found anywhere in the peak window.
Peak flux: 10.9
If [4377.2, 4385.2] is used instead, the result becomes 10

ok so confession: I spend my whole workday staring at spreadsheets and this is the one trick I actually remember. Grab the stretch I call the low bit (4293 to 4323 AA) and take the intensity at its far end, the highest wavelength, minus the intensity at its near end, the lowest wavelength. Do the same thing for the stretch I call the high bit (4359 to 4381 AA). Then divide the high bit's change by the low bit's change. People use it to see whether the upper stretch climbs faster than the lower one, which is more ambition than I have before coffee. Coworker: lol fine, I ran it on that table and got 0.1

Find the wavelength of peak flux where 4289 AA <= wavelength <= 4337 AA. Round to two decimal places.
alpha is 4320.10 AA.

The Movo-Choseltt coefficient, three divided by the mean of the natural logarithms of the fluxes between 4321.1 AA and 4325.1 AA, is 1.33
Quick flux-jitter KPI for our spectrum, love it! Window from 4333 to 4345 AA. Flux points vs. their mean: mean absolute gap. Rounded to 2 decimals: 0.86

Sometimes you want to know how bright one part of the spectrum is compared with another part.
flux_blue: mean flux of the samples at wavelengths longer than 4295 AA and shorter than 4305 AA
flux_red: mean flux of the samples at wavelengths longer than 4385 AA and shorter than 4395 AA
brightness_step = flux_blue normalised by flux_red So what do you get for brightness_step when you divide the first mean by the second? 0.82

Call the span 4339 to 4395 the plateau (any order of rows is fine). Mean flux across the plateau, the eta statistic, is 9.6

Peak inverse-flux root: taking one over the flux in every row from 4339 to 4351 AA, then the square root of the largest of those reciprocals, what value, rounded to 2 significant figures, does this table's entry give 0.37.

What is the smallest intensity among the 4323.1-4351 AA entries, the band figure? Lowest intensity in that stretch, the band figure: 7.27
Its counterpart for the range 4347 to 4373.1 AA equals 9.45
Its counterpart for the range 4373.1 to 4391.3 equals 9.21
